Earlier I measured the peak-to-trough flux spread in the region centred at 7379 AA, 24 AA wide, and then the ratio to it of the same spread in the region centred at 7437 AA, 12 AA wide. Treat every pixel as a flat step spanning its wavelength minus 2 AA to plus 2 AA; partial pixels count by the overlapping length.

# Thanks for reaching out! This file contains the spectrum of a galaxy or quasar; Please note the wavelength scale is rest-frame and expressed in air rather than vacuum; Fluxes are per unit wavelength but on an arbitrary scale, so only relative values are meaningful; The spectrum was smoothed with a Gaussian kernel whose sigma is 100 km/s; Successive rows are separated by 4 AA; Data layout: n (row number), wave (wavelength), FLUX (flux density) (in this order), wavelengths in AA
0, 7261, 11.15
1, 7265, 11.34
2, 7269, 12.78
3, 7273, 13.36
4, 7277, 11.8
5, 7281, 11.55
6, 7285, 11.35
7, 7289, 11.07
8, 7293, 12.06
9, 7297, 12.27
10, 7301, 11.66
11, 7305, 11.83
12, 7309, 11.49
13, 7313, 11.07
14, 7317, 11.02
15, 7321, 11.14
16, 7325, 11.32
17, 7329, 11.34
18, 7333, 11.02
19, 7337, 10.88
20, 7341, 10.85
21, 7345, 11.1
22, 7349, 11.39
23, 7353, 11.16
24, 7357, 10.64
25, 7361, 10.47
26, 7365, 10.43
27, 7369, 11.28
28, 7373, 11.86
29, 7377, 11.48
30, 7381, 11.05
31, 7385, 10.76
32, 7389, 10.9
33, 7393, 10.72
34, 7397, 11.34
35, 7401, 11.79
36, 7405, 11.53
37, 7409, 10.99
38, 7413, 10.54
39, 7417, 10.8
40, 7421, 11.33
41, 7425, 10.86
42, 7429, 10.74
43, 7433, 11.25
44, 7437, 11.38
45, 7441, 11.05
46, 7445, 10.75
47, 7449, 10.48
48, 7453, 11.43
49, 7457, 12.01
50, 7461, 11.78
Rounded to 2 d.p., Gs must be 0.30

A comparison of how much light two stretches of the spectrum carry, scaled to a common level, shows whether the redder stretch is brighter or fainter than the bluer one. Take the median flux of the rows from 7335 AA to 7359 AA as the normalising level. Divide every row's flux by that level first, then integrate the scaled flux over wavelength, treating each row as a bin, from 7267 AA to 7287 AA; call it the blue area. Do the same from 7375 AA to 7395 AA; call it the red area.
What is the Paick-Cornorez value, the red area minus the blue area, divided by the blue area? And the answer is -0.10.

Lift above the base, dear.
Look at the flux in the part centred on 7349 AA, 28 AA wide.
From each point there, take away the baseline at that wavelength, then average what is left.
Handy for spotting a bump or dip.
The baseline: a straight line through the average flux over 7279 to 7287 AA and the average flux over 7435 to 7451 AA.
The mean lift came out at -0.30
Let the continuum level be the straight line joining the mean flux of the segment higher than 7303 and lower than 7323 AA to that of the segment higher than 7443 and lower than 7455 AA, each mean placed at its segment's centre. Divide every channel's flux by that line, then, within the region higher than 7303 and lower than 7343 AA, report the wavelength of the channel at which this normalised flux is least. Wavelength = 7341 AA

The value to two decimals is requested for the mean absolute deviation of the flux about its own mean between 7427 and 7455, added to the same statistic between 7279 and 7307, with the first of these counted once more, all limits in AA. 0.92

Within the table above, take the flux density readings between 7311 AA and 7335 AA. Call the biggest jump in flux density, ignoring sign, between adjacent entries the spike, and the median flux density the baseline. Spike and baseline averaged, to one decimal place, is 5.7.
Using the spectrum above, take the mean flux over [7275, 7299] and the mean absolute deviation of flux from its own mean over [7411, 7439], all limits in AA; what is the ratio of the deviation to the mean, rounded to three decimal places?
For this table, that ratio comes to 0.025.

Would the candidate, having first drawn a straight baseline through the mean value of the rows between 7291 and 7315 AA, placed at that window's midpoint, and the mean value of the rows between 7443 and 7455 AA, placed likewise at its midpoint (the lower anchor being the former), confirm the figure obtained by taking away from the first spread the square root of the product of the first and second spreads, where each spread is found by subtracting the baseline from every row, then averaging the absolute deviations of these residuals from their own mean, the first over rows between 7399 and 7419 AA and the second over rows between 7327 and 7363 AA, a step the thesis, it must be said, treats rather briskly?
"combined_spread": 0.095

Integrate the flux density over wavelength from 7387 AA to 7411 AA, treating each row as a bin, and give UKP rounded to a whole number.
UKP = 269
